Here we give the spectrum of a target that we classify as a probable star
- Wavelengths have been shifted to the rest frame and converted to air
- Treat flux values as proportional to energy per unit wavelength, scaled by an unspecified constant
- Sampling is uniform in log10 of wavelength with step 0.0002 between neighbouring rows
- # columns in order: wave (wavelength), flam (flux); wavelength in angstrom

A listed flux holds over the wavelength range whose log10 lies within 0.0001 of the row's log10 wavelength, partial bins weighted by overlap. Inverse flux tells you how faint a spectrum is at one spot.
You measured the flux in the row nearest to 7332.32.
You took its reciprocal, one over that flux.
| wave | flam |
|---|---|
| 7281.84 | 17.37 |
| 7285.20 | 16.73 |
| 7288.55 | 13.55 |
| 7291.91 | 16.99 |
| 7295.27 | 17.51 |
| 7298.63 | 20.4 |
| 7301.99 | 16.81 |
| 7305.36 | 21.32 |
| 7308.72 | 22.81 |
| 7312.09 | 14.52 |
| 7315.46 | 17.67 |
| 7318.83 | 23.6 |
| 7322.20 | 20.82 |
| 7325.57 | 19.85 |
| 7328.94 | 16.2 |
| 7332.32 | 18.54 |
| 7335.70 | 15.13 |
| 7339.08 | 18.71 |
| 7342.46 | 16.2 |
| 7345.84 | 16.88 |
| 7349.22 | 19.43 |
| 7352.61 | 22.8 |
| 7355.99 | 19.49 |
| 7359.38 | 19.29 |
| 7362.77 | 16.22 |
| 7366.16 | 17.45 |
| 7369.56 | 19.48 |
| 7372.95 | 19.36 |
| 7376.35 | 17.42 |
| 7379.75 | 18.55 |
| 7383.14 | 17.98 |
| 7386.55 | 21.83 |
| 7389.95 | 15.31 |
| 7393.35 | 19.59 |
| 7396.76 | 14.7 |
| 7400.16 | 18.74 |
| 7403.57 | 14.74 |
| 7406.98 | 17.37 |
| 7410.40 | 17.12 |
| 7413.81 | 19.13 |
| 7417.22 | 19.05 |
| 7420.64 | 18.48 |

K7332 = 0.054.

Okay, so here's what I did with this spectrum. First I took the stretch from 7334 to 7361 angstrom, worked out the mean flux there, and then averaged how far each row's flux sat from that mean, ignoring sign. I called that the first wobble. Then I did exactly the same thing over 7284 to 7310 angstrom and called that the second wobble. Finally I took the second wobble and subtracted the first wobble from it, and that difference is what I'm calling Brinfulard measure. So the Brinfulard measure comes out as 0.6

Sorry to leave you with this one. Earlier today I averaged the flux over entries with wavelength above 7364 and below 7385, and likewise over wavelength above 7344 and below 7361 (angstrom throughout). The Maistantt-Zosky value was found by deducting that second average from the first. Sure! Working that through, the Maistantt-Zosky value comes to -1.2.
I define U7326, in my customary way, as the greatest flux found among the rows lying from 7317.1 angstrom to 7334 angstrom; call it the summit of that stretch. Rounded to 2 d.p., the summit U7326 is 23.60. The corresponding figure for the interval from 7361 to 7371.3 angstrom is 19.48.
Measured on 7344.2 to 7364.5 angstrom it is 22.80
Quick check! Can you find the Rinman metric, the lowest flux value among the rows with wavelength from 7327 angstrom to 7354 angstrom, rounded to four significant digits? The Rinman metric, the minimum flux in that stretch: 15.13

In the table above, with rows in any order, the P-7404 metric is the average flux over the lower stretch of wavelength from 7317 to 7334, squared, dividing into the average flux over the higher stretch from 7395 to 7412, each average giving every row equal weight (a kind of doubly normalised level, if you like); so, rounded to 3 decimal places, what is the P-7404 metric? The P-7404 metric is 0.042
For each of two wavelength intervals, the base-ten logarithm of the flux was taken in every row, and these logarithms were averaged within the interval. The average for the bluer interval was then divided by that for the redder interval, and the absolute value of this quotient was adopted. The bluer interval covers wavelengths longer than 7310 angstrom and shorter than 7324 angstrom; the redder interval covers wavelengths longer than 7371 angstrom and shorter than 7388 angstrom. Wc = 1.00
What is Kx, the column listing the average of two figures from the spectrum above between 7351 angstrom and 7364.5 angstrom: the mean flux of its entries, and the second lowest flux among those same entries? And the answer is 19.4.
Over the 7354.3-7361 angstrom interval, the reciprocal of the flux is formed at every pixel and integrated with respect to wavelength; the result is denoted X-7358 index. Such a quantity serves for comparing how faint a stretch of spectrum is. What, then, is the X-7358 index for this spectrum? 0.35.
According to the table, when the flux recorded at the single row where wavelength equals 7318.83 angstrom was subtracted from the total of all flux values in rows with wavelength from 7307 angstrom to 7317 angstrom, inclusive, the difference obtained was 31.4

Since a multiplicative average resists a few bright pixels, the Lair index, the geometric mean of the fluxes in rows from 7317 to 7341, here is 18.8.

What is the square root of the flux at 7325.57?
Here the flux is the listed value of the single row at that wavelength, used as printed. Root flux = 4.5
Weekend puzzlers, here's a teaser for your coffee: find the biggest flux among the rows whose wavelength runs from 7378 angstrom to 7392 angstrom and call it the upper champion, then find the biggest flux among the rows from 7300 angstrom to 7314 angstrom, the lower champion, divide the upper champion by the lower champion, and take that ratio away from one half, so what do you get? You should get -0.46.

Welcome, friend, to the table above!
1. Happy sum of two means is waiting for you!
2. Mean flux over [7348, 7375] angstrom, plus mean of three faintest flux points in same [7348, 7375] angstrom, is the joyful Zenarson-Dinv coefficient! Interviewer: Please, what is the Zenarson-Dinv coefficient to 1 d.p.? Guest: 36.8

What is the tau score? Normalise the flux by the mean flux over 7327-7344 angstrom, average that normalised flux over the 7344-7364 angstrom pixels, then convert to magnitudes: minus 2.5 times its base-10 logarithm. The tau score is -0.12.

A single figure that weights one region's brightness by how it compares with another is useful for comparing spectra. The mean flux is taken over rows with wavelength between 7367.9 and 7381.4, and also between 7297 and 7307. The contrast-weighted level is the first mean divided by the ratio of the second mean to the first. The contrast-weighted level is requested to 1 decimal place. 17.9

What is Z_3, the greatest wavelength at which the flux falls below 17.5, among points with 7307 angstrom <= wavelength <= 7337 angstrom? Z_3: 7335.70 angstrom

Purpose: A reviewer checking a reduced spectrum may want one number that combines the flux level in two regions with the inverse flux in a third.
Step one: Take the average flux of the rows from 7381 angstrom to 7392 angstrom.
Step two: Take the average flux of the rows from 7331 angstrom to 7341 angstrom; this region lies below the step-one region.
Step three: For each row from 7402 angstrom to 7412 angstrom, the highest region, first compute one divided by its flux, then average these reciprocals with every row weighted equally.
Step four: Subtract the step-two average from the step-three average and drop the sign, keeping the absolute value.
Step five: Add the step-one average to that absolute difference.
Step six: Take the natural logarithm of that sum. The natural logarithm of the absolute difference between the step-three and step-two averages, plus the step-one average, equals 3.577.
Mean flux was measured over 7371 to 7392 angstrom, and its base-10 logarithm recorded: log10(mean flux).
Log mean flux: 1.27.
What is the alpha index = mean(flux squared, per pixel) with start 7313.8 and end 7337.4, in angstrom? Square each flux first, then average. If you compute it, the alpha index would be 362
